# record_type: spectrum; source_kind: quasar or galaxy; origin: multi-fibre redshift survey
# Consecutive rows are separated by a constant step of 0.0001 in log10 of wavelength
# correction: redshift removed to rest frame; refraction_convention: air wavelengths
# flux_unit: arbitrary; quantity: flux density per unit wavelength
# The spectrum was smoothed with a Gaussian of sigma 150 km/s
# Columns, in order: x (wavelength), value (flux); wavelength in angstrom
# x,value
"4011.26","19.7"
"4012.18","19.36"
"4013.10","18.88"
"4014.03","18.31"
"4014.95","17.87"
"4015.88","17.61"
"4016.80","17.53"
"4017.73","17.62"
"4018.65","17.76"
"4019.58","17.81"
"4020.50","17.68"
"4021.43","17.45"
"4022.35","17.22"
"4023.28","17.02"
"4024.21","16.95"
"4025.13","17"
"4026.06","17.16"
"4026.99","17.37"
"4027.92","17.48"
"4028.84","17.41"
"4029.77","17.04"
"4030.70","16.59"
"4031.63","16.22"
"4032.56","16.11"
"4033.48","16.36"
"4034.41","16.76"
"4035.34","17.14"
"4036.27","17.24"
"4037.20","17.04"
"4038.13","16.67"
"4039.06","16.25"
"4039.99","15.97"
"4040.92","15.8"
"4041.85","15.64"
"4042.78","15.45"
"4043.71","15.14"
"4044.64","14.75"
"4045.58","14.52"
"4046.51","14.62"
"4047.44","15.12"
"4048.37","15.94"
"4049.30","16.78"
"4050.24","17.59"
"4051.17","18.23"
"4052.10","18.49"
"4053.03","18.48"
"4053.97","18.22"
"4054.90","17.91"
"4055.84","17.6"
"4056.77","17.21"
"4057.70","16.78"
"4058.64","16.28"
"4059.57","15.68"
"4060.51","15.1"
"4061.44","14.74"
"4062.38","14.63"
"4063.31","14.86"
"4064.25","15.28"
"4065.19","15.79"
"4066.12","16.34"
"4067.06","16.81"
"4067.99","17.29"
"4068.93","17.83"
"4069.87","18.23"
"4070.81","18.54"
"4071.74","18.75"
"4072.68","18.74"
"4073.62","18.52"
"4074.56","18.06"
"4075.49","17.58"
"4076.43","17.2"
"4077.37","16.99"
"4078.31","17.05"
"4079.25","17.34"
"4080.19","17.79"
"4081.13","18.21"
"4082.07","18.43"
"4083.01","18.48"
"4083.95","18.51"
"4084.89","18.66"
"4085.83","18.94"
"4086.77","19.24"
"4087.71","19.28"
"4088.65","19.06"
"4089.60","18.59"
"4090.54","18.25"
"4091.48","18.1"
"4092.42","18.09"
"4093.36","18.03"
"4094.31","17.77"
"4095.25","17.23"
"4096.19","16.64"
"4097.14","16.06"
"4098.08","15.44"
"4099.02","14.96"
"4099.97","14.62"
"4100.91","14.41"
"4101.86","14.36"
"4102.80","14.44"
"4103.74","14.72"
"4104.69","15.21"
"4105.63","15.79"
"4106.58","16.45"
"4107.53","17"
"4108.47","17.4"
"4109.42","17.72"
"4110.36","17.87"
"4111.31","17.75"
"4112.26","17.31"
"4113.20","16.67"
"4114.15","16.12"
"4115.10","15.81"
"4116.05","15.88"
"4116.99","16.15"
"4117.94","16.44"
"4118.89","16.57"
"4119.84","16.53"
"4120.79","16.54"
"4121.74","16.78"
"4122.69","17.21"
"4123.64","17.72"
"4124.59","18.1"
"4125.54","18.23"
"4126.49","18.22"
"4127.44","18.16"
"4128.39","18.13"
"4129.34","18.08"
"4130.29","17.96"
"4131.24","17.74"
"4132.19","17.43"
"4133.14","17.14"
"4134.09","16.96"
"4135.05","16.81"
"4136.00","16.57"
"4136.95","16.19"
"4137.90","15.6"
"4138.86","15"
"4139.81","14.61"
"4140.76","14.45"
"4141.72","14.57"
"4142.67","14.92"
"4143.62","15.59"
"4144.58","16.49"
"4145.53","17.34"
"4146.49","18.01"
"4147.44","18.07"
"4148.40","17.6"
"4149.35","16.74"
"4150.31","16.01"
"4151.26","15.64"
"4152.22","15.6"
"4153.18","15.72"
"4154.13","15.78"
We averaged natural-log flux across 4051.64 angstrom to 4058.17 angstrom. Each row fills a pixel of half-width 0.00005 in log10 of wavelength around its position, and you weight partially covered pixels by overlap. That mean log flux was 2.88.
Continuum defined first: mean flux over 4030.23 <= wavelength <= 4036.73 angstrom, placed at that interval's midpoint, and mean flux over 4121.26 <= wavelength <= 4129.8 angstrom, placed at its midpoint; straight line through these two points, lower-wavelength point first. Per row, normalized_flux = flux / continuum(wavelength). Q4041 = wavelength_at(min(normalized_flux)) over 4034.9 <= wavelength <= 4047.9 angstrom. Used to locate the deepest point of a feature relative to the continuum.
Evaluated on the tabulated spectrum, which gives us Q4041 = 4045.58 angstrom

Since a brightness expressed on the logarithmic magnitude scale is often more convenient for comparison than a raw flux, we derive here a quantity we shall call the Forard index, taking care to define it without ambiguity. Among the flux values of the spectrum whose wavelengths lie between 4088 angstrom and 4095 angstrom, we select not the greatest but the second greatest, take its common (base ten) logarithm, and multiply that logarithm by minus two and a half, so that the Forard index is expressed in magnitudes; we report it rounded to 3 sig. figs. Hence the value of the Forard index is -3.17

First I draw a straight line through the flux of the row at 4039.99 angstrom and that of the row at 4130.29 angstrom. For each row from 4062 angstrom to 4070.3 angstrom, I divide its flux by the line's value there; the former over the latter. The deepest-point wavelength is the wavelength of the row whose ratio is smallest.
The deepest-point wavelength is 4062.38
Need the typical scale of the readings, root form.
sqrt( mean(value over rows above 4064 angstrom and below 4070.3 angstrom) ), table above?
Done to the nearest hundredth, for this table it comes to 4.10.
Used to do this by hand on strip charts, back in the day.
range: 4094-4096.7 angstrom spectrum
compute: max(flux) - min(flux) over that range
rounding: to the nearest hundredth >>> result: 1.13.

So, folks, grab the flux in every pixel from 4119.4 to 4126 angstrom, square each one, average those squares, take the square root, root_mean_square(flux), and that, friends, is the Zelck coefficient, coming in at 17.3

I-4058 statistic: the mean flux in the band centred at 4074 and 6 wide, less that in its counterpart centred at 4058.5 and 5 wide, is 1.9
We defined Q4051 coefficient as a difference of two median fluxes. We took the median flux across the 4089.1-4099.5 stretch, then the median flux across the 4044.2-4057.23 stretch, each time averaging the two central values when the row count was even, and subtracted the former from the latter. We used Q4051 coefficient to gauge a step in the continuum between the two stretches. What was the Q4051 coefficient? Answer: -0.37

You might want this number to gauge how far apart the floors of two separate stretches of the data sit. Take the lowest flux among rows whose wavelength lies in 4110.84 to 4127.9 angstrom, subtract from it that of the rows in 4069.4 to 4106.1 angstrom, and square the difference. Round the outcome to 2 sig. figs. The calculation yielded 2.1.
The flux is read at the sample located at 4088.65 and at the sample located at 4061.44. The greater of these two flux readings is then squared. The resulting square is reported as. 363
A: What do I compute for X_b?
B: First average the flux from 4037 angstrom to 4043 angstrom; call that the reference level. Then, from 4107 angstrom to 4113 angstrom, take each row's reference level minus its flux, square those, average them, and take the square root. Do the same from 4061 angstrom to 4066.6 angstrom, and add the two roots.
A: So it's 2.5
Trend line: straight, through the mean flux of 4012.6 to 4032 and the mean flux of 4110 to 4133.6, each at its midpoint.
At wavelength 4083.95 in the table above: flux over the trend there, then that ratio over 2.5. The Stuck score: 0.43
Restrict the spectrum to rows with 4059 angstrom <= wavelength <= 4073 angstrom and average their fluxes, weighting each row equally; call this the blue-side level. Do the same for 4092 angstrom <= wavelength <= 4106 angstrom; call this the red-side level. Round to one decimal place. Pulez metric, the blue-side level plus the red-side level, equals 32.4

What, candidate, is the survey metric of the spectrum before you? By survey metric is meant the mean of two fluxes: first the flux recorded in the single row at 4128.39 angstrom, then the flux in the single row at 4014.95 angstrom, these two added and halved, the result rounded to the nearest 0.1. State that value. 18.0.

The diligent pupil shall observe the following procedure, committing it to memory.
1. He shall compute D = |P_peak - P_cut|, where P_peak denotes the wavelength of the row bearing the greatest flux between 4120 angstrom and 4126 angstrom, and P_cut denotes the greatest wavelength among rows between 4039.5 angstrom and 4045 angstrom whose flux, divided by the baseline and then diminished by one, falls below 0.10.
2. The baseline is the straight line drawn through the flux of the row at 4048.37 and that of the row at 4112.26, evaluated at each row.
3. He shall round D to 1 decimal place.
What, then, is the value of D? 80.9 angstrom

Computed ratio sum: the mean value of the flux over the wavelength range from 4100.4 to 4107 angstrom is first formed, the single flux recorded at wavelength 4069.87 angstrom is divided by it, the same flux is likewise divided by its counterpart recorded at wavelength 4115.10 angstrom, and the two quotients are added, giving 2.36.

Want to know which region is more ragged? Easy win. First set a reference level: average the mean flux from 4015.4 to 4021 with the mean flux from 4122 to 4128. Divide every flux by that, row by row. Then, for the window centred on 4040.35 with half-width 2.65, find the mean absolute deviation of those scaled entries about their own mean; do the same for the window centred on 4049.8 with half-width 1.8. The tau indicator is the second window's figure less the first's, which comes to 0.025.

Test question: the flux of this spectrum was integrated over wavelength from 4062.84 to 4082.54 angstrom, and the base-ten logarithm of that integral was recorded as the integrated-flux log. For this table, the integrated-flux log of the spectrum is 2.54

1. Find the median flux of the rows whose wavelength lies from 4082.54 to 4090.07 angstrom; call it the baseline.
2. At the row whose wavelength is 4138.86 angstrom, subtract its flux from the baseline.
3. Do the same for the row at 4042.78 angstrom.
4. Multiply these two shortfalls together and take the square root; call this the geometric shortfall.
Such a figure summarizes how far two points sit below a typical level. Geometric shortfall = 3.57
